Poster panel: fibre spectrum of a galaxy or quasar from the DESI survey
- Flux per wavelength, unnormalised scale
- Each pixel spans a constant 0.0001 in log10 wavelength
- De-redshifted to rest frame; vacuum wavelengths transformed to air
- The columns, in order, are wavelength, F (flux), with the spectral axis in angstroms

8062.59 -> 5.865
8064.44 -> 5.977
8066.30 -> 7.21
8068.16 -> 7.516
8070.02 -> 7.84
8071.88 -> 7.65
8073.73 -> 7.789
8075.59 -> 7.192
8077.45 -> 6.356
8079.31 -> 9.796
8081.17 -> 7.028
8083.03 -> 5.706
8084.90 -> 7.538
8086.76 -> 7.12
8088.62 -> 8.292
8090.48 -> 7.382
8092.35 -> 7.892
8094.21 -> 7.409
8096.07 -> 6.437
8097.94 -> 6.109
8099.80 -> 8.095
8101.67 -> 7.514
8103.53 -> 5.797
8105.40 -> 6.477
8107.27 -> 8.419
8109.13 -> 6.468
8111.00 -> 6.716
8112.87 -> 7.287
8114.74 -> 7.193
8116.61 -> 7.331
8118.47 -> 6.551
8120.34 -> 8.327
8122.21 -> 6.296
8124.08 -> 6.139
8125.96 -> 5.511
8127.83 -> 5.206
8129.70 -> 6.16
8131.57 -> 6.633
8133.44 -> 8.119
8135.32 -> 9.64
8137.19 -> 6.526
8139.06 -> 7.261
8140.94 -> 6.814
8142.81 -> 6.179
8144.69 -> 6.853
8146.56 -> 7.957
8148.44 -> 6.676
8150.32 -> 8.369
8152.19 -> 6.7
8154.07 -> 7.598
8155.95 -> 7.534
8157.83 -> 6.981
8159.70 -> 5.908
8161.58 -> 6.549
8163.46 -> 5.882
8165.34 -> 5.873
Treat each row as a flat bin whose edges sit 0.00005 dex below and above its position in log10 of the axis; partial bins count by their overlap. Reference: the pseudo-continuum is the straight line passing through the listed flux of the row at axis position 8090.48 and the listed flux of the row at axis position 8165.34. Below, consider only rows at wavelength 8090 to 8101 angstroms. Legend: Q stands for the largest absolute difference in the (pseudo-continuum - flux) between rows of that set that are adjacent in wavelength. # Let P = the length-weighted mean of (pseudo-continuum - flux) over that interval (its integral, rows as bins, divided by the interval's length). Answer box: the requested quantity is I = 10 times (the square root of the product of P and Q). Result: 3.5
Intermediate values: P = 0.06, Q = 2.02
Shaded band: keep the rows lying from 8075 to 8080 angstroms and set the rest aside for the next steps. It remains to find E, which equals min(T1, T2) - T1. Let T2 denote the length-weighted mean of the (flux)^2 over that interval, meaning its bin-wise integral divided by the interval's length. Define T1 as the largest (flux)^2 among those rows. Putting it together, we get -34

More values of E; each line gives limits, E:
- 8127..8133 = -5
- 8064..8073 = -8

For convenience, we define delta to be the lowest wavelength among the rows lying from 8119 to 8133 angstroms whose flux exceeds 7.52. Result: 8120.34 angstroms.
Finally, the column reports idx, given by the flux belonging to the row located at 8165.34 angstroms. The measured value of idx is 5.873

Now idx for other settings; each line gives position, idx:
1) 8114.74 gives 7.193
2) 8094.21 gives 7.409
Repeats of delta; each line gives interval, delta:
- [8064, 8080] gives 8070.02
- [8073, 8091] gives 8073.73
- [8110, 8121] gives 8120.34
